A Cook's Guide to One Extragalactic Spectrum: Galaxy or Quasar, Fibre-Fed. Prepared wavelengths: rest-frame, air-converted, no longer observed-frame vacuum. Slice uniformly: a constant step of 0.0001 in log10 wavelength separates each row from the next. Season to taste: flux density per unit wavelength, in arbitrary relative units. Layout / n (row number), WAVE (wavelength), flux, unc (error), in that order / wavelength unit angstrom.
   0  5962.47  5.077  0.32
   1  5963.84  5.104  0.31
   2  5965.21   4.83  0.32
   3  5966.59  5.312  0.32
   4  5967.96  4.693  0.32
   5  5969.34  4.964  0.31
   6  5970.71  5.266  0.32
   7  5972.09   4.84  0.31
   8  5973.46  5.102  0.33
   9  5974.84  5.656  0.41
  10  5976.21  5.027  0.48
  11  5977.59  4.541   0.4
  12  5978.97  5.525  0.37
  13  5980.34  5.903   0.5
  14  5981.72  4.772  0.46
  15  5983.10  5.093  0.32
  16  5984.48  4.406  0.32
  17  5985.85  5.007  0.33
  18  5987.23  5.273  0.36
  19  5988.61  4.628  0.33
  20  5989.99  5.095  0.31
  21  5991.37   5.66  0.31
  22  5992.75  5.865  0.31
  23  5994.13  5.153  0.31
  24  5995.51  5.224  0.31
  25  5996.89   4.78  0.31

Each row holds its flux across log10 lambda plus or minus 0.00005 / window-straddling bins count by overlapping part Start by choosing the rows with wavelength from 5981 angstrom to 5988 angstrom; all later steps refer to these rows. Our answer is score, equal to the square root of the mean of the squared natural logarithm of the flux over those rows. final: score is 1.59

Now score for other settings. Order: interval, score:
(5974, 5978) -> 1.62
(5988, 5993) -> 1.67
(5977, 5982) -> 1.64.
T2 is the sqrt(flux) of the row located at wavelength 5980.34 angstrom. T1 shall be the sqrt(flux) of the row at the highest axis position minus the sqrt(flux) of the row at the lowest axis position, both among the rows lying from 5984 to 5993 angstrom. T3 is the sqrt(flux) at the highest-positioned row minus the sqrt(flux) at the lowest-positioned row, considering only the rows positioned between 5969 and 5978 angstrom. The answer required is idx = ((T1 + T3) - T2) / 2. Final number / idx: -1.10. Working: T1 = 0.32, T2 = 2.43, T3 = -0.097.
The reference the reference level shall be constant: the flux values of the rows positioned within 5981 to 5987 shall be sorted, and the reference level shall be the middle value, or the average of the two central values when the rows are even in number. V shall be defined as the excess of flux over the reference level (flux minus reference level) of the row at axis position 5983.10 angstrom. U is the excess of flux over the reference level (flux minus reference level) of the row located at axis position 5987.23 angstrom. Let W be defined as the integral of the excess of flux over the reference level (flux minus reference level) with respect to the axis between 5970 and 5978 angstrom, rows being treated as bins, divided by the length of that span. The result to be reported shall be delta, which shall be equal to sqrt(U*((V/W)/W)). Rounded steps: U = 0.38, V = 0.20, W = 0.201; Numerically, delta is 1.39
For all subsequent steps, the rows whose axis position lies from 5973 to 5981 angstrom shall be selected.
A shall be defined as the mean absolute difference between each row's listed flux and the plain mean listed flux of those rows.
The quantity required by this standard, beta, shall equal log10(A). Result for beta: -0.40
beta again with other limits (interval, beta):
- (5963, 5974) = -0.74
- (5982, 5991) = -0.57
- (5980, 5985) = -0.34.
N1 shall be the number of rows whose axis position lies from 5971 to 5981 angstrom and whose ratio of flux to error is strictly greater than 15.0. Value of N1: 2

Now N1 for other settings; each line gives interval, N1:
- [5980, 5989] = 2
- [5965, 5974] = 6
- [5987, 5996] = 5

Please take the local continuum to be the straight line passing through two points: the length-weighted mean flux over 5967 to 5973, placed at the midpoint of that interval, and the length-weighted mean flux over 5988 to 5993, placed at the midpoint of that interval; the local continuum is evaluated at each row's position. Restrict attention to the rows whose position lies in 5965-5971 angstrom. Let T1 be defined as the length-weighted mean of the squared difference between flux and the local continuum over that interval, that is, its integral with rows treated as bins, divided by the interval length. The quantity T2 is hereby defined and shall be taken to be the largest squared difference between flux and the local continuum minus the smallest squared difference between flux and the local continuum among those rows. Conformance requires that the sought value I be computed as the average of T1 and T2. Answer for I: 0.11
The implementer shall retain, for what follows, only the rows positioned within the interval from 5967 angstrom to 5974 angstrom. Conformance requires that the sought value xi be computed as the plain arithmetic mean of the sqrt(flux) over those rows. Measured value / 2.23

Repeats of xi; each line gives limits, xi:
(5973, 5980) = 2.27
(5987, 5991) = 2.23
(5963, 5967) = 2.25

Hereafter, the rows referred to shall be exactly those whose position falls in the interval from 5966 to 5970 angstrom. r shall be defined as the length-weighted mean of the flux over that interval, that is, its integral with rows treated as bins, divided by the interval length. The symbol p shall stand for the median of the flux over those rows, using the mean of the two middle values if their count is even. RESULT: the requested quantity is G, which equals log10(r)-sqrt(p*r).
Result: -4.27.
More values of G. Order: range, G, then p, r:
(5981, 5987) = -4.19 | 4.89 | 4.86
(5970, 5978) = -4.37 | 5.06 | 5.09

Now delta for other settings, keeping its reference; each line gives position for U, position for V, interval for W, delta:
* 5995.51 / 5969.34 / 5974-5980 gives 0.47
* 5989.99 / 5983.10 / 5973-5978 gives 0.93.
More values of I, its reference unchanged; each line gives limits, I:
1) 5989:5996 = 0.21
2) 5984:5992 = 0.39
